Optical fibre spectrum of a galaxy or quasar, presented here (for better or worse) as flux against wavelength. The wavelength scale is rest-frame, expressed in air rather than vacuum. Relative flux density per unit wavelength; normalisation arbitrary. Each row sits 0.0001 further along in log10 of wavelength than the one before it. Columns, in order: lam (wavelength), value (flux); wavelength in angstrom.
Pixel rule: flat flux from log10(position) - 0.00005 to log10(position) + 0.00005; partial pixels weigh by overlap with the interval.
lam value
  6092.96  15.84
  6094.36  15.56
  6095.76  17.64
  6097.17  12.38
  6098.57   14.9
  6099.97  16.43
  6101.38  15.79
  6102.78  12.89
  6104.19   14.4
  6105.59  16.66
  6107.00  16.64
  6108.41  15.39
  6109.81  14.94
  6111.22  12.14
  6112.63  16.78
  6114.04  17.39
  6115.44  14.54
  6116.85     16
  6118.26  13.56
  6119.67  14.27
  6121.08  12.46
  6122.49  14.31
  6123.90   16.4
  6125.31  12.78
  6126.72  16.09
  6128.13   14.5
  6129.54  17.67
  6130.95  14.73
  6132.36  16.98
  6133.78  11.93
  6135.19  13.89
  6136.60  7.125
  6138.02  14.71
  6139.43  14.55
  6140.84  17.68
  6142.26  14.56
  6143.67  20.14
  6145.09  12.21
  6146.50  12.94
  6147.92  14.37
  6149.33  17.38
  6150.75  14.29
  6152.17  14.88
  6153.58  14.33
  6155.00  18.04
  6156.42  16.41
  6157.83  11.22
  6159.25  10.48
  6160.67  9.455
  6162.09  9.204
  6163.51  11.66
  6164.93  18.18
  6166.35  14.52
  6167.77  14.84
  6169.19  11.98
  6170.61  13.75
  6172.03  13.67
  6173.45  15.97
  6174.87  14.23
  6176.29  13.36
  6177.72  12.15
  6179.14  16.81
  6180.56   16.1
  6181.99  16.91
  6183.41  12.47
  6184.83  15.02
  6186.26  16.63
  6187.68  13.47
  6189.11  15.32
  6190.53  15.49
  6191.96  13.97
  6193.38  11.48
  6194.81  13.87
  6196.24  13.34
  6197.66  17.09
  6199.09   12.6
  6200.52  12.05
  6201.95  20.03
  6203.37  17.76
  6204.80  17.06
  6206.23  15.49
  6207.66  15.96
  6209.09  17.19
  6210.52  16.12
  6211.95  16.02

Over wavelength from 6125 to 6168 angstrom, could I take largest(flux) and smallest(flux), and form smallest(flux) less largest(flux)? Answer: -13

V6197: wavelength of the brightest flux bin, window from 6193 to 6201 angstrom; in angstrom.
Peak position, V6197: 6197.66 angstrom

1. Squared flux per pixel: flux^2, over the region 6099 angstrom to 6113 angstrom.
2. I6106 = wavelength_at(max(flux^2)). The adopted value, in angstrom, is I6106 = 6112.63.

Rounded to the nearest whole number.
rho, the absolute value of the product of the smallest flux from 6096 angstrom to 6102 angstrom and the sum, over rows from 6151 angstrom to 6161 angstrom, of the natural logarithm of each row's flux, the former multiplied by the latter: 224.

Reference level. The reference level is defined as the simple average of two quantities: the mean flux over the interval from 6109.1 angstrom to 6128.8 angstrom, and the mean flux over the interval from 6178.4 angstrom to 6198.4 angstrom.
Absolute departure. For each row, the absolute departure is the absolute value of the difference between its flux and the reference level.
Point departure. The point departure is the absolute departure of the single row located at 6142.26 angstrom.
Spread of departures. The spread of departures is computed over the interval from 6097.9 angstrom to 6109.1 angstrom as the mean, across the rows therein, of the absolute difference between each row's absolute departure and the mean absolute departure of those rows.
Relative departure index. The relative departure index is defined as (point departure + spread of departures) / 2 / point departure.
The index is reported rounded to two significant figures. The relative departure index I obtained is 1.9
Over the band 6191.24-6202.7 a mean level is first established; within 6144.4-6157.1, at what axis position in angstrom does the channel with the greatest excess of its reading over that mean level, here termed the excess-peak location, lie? 6155.00 angstrom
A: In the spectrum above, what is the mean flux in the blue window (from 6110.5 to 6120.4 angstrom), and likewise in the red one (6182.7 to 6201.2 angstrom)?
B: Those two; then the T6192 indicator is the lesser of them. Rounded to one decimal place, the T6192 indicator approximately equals 14.1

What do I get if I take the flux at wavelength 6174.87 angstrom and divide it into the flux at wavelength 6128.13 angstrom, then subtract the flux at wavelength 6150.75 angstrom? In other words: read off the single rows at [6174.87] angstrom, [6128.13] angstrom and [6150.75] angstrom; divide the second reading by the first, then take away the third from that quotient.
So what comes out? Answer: -13.3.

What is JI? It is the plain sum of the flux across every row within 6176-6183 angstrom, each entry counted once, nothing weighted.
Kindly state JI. 75.3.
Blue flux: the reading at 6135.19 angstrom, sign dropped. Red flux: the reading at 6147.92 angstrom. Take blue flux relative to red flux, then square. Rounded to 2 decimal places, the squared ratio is 0.93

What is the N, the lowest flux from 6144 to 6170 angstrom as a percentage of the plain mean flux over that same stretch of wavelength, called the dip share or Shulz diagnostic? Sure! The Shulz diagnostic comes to 67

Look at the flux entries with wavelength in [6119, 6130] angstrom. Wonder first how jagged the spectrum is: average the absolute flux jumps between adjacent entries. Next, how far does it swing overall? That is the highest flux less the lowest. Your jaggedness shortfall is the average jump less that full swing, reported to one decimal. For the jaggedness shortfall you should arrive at -2.7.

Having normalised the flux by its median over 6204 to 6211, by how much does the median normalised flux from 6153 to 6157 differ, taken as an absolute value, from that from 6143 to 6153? 0.127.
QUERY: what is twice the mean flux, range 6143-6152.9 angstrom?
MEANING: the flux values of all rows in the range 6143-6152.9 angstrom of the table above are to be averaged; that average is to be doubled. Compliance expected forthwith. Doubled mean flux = 30.3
